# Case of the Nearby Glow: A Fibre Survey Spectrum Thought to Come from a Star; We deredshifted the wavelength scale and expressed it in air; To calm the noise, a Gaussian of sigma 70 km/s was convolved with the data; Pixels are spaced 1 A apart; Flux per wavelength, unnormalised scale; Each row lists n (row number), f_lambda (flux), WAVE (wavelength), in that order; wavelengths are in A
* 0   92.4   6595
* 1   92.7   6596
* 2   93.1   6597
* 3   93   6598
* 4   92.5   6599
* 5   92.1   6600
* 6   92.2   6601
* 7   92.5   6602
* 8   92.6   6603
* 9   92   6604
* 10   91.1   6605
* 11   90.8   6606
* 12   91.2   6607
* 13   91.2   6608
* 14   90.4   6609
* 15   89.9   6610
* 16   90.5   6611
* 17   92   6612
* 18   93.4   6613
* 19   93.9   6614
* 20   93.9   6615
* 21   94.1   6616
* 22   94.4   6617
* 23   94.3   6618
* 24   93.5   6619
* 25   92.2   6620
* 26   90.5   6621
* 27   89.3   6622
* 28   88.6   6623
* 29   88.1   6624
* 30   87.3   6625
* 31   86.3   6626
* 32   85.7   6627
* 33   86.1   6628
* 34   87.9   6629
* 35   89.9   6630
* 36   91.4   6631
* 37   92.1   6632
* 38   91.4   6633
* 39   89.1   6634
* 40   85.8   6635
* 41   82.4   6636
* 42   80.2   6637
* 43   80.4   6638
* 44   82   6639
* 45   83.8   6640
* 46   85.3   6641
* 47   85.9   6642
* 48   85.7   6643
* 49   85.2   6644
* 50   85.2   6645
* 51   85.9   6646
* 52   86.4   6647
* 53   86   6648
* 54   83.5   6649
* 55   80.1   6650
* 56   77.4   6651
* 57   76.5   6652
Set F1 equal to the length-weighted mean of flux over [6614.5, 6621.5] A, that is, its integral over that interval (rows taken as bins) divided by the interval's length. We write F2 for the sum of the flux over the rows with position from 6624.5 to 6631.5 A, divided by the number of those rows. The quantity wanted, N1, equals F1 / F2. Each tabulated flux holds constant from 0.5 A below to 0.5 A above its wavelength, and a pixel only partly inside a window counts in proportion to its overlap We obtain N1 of 1.06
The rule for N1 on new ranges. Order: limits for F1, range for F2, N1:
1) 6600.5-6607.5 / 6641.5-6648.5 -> 1.07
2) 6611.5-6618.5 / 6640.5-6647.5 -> 1.09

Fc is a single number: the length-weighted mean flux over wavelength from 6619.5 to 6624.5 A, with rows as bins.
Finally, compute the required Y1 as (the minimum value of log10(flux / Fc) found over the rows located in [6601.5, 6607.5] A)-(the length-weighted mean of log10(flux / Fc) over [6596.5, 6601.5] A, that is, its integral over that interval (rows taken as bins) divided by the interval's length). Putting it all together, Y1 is -0.01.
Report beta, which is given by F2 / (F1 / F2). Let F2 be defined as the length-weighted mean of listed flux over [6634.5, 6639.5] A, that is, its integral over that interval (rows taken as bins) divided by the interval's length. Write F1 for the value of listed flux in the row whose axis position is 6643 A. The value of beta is 79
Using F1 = 85.7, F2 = 82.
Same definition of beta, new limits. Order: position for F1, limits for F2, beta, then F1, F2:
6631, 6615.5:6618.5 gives 97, 91.4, 94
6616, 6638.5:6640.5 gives 73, 94.1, 83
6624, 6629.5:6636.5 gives 90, 88.1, 89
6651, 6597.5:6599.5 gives 111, 77.4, 93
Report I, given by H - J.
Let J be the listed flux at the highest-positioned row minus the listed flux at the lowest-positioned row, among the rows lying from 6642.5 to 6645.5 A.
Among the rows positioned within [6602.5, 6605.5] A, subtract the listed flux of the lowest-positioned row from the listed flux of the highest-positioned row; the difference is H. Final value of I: -1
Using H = -1.50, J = -0.50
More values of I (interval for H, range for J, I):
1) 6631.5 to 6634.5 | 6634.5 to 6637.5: 3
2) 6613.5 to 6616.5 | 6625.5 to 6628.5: 0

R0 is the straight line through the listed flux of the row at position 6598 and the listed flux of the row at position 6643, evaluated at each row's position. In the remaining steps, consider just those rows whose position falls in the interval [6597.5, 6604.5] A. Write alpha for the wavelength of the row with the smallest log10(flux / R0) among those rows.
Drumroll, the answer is 6600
